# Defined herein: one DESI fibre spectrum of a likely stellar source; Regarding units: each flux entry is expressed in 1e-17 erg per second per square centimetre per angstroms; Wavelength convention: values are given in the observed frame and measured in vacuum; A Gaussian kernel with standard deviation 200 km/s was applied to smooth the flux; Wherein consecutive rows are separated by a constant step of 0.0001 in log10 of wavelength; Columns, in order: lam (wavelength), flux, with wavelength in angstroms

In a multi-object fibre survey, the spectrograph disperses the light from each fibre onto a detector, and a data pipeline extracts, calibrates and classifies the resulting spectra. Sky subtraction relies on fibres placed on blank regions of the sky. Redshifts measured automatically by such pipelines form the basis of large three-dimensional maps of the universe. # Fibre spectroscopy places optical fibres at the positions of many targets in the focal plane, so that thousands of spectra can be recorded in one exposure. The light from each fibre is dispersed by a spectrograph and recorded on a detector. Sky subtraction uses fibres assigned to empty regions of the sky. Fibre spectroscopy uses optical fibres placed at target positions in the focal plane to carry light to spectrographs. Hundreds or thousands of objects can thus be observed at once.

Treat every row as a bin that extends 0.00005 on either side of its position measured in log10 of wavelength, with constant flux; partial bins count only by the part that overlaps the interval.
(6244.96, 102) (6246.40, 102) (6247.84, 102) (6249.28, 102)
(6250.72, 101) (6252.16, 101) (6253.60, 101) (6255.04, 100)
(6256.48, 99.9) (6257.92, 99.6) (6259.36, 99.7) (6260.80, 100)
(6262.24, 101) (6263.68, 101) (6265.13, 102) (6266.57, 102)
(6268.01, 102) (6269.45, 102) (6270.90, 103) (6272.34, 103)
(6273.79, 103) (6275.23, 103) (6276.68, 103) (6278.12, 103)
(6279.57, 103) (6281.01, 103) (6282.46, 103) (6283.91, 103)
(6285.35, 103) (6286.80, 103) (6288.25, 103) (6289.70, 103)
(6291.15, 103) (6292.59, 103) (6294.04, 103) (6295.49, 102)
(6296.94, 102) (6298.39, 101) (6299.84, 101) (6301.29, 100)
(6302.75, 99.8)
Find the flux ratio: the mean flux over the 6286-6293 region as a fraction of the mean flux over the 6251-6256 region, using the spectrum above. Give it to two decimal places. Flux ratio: 1.02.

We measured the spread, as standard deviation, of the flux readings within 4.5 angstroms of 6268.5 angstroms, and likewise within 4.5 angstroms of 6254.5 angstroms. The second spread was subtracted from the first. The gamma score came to -0.1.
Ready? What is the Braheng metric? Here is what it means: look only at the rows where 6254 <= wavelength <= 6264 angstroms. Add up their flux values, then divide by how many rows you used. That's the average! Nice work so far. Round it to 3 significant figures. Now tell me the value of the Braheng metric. 100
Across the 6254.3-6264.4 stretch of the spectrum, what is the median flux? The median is 100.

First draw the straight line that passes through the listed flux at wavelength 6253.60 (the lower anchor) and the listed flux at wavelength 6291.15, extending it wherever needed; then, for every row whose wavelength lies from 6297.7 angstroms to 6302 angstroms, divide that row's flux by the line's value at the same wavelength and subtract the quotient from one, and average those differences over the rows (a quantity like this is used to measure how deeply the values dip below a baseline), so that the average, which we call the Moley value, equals 0.027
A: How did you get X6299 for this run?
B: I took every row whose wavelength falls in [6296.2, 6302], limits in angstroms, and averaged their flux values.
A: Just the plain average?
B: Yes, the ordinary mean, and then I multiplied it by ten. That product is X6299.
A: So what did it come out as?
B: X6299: 1010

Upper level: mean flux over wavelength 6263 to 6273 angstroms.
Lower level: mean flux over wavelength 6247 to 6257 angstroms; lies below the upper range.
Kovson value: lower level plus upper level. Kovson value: 203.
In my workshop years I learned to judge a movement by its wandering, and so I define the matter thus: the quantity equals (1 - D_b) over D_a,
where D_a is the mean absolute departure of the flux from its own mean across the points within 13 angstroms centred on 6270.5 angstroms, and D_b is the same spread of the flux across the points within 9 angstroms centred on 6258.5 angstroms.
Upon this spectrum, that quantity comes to 1.4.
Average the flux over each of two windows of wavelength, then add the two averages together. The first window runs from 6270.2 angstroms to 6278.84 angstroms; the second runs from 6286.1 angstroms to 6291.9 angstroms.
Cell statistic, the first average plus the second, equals 206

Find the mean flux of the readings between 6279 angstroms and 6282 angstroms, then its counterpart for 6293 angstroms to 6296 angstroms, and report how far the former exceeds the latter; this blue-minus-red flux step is 0.5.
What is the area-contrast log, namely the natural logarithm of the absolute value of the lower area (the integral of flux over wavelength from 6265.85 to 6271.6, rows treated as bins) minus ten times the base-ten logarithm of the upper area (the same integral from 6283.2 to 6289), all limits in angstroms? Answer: 6.33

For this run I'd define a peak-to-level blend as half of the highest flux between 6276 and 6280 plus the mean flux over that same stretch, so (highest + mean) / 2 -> 103.0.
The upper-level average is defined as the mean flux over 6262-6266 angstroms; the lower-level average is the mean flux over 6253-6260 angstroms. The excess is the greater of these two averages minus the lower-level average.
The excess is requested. 1.3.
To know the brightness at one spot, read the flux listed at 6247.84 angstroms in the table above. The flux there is 102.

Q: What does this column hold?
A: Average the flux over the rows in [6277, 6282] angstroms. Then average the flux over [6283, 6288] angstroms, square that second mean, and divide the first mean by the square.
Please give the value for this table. 0.0097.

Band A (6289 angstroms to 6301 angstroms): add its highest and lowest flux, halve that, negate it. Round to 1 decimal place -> -102.0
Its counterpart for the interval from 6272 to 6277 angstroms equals -103.0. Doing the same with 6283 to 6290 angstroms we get -103.0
